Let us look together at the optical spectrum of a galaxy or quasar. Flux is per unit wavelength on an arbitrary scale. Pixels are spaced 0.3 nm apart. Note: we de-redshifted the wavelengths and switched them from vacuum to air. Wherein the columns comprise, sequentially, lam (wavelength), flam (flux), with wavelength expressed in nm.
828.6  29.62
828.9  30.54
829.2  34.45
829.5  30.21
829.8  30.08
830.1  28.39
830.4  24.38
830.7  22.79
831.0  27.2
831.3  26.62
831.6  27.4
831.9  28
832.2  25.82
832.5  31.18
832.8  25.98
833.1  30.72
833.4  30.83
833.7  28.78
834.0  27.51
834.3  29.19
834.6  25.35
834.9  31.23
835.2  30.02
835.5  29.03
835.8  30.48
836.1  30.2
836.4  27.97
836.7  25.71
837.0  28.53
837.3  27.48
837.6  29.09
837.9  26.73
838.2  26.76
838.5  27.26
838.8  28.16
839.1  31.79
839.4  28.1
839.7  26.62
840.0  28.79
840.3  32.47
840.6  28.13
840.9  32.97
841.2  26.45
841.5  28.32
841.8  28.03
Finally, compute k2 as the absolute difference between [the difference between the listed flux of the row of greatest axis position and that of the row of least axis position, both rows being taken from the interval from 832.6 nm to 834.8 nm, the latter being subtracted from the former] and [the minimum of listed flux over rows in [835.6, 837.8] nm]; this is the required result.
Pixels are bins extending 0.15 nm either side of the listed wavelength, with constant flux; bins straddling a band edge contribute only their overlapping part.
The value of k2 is 26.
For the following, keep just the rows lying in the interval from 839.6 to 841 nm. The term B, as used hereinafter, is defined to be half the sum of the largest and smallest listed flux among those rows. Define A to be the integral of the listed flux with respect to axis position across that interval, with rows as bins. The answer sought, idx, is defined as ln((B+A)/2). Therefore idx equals 3.58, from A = 42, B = 29.8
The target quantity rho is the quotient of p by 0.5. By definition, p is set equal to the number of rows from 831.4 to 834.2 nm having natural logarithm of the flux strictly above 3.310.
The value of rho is 14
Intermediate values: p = 7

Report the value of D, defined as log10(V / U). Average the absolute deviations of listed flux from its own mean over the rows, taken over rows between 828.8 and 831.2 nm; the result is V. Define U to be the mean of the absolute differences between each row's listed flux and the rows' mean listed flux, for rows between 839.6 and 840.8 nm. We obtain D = 0.2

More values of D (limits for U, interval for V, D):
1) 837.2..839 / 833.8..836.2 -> 0.3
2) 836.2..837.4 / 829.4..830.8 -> 0.5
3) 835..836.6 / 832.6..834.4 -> 0.2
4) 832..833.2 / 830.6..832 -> -0.2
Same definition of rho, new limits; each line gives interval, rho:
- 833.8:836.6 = 16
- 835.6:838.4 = 12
